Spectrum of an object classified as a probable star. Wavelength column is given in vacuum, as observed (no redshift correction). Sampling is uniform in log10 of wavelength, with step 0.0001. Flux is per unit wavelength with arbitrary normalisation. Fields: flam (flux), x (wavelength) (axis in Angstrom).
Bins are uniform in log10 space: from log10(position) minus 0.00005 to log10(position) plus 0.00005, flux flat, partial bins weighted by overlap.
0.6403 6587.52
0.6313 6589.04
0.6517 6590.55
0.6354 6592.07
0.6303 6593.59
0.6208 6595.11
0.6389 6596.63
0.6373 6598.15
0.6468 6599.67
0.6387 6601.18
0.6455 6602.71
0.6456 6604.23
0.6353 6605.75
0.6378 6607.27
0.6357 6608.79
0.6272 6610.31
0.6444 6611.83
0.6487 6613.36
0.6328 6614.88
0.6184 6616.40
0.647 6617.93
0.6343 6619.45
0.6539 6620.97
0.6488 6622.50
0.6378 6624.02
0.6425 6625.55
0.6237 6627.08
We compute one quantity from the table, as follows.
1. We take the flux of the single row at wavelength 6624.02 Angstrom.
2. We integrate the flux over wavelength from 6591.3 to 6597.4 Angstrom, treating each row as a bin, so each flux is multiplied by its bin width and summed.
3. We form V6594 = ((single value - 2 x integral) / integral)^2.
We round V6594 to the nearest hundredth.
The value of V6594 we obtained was 3.36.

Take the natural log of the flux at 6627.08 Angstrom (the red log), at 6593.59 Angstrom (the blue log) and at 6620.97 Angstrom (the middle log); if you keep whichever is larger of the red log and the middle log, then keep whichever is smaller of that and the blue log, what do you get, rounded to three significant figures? -0.462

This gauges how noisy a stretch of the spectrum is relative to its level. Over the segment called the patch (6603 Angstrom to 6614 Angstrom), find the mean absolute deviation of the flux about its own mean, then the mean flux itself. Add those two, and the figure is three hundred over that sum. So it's 465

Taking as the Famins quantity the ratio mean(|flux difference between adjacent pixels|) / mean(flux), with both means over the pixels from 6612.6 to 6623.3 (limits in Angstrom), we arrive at 0.025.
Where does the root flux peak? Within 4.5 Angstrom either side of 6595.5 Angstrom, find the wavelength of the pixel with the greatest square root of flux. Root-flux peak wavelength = 6599.67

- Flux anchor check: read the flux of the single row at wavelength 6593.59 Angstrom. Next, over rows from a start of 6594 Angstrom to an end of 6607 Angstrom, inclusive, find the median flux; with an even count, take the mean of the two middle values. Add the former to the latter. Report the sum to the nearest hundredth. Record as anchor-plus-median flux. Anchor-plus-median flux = 1.27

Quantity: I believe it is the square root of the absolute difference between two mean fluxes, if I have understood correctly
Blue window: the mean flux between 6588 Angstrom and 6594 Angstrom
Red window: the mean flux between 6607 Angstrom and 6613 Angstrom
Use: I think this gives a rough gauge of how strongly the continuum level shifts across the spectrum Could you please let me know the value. 0.030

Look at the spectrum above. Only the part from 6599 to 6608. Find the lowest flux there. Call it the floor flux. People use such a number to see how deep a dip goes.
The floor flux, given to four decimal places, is 0.6353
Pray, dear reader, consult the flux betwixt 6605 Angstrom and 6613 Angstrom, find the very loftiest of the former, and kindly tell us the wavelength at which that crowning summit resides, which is 6611.83 Angstrom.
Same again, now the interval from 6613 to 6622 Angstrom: 6620.97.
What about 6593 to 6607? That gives 6599.67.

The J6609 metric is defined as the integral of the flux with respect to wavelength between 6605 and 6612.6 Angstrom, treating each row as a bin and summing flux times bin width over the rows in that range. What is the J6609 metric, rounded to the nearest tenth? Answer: 4.8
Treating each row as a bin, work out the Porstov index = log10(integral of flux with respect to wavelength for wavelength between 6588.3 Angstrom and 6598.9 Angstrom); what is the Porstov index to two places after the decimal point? 0.83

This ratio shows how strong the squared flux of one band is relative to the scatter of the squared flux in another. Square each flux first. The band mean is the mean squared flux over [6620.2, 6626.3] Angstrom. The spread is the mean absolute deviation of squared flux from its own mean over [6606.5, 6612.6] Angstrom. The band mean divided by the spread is 68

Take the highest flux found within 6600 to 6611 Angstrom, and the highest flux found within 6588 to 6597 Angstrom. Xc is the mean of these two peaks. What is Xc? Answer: 0.649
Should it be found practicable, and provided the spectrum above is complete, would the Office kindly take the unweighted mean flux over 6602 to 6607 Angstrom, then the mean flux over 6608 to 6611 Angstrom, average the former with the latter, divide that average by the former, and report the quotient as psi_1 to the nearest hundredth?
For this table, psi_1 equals 0.99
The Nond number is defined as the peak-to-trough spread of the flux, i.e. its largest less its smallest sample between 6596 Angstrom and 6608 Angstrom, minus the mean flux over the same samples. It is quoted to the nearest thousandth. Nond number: -0.629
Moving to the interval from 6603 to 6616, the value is -0.617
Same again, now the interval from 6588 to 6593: -0.619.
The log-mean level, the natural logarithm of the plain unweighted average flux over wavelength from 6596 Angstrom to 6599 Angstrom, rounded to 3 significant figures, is -0.449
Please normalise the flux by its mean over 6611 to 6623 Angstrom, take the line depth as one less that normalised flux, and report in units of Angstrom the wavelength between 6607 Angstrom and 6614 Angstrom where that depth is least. 6613.36 Angstrom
